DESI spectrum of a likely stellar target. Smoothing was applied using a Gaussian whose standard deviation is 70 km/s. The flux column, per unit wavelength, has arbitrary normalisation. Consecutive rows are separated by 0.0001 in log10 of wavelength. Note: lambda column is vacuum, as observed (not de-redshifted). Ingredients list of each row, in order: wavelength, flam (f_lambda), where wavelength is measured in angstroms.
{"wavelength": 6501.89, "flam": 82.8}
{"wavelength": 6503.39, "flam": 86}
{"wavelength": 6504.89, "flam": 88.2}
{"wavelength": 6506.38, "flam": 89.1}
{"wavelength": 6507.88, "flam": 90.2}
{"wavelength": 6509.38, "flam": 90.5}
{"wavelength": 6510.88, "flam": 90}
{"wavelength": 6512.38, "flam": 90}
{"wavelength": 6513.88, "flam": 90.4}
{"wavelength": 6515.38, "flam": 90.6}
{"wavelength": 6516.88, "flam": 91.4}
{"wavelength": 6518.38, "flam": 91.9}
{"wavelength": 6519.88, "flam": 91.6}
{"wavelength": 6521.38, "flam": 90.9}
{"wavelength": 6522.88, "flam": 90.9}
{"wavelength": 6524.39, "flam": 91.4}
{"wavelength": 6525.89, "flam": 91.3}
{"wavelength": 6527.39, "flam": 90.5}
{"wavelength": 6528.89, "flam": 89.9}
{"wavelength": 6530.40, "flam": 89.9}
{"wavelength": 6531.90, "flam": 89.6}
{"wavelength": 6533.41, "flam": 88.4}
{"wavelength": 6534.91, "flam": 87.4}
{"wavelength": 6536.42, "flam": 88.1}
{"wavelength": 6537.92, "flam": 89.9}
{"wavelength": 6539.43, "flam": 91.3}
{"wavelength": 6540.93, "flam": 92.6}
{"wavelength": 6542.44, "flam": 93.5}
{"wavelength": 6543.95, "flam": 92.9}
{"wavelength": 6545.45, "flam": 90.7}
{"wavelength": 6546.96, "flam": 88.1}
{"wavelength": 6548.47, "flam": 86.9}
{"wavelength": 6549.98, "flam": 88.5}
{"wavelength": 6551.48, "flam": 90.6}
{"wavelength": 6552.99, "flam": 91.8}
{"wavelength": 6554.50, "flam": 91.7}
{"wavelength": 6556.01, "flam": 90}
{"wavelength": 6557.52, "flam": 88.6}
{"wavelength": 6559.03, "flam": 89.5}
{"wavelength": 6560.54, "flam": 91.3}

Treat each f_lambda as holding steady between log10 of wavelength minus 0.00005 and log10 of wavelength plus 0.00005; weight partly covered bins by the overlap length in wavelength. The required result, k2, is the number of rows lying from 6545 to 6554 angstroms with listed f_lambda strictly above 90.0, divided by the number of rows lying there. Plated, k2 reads 0.50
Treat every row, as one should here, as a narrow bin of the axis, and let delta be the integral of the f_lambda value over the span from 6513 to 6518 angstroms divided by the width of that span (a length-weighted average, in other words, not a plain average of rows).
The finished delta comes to 90.9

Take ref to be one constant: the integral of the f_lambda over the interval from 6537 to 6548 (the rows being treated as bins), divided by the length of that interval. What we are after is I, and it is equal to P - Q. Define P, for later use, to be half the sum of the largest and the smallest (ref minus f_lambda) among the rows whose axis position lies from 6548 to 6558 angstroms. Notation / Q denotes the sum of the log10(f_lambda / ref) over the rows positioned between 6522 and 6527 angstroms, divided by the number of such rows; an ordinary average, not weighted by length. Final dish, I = 1.8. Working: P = 1.8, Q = 0.0003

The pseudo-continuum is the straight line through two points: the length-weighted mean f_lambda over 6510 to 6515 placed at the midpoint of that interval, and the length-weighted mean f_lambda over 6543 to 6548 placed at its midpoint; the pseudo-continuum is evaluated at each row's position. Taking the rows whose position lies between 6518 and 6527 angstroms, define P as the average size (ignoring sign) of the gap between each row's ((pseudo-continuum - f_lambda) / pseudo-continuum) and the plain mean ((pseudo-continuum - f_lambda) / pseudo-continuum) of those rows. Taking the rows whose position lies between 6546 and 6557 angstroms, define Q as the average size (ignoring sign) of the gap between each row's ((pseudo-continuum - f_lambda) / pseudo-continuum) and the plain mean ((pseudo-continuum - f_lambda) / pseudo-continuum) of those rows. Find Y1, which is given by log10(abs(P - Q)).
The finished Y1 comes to -1.87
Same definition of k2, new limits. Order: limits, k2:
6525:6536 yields 0.29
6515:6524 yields 1.00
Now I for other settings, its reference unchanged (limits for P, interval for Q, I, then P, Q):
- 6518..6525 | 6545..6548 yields -0.3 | -0.3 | -0.0084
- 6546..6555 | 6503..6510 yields 1.8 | 1.8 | -0.0113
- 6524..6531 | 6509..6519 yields 0.5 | 0.5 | -0.0022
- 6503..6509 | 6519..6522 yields 3.0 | 3.0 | 0.0005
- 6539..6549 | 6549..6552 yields 0.9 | 0.9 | -0.0077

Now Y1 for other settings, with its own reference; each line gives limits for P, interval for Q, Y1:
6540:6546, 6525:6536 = -2.94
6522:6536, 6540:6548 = -2.09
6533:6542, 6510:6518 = -1.87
